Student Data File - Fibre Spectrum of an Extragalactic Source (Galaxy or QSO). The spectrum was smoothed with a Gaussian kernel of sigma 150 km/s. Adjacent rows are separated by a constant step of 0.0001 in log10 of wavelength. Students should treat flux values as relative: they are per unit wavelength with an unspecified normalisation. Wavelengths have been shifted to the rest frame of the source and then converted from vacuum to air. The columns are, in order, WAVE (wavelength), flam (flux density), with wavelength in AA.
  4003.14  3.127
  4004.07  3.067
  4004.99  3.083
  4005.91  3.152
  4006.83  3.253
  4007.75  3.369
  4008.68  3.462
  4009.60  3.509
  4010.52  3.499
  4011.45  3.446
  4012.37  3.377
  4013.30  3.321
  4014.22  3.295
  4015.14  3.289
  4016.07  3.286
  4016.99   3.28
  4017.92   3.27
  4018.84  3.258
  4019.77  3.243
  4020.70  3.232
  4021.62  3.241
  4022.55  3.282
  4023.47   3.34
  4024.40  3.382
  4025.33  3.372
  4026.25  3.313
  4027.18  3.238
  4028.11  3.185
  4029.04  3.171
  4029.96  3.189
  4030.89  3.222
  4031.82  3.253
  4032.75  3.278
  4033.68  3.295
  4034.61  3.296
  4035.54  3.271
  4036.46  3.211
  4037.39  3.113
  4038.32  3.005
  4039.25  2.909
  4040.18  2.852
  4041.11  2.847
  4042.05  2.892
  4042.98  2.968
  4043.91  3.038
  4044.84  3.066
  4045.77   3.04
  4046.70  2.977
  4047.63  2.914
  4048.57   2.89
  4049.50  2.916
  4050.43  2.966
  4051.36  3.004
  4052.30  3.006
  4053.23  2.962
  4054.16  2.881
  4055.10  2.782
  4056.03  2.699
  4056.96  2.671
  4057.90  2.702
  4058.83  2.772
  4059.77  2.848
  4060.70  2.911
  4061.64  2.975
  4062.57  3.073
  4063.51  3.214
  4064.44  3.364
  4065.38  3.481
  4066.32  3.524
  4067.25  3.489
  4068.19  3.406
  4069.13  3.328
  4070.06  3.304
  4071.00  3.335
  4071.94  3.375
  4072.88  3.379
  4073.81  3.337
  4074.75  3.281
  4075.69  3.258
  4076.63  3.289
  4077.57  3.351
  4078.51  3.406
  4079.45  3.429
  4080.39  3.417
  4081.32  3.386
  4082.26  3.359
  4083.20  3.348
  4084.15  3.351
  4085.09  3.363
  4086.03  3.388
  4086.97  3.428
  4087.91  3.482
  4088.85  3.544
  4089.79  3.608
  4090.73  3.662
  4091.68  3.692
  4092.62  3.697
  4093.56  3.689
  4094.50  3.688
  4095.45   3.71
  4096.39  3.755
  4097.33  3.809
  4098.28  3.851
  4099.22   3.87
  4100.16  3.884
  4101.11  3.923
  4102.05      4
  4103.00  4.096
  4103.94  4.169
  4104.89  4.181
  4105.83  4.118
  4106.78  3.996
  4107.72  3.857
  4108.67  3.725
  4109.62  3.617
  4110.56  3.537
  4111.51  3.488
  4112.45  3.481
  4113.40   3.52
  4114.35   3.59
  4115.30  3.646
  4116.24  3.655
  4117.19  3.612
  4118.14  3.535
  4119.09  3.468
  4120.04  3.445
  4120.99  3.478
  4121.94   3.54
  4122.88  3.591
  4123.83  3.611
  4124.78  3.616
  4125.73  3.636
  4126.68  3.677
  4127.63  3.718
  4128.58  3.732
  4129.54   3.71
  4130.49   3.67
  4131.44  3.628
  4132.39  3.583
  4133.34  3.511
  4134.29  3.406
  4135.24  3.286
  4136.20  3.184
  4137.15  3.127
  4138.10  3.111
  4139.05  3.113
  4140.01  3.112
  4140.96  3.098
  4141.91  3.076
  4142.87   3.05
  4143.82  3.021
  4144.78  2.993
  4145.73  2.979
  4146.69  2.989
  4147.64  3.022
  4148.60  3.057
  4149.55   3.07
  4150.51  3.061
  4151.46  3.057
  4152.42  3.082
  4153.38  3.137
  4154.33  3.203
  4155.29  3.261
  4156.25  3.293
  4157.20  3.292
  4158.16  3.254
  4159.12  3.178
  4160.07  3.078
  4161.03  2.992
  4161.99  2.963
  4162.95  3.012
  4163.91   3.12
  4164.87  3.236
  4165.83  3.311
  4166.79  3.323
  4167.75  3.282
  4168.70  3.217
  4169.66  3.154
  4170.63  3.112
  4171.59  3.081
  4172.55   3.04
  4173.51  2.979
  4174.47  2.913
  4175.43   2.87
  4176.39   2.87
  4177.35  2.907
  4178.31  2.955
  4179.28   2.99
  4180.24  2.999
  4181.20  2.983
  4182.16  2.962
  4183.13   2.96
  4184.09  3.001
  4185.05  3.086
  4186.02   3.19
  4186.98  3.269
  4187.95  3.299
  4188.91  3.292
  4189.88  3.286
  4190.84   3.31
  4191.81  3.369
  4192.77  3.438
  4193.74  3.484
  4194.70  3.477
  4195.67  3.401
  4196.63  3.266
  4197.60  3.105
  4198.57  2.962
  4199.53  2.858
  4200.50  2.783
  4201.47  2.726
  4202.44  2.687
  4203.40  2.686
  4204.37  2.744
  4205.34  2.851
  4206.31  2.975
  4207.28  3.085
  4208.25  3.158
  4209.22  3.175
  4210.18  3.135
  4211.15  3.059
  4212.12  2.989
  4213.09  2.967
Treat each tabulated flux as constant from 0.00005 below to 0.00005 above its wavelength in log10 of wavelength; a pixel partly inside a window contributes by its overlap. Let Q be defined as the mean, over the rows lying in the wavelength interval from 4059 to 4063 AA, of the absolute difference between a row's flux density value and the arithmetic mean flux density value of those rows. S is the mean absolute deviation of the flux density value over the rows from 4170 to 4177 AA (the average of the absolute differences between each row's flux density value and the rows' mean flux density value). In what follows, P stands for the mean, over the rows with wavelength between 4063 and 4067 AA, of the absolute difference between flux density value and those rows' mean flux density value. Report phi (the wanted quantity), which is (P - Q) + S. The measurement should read 0.12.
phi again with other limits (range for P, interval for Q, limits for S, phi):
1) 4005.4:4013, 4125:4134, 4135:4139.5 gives 0.10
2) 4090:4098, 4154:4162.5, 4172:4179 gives -0.02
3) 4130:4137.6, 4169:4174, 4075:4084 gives 0.17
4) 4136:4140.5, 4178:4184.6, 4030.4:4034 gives 0.03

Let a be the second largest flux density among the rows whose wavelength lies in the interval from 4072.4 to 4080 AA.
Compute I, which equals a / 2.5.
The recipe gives 1.36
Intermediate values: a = 3.406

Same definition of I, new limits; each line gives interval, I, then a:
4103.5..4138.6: 1.67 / 4.169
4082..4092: 1.46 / 3.662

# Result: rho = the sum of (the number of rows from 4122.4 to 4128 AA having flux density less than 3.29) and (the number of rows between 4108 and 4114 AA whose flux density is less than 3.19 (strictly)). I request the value 0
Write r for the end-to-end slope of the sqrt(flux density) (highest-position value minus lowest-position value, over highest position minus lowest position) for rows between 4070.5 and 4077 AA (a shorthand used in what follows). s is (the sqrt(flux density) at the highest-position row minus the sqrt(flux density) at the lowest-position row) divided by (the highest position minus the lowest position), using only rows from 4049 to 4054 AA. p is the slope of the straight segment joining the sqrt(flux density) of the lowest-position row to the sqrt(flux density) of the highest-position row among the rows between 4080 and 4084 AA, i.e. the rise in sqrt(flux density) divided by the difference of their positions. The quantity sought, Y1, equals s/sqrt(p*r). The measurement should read 0.9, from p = -0.007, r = -0.002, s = 0.004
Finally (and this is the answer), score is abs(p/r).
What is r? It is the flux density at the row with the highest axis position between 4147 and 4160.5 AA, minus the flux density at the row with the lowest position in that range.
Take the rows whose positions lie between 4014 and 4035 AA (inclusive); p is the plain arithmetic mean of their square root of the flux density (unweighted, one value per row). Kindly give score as 32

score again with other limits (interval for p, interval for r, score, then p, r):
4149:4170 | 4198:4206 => 16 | 1.78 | -0.1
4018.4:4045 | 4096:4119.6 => 6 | 1.78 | -0.3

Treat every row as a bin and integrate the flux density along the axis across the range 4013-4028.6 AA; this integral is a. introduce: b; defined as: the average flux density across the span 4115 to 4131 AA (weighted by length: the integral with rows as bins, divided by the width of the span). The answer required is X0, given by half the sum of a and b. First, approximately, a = 51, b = 3.61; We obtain 27.4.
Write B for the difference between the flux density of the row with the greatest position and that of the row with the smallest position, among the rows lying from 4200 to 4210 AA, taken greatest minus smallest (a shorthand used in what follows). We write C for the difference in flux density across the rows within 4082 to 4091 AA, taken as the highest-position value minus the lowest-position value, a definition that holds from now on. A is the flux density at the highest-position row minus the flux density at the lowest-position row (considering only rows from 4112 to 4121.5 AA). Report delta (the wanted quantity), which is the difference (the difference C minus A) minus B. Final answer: -0.1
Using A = 0.00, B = 0.392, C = 0.3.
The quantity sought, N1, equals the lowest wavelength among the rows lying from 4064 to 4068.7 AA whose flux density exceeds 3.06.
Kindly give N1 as 4064.44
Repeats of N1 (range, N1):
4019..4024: 4019.77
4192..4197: 4192.77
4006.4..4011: 4006.83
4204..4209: 4207.28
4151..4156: 4152.42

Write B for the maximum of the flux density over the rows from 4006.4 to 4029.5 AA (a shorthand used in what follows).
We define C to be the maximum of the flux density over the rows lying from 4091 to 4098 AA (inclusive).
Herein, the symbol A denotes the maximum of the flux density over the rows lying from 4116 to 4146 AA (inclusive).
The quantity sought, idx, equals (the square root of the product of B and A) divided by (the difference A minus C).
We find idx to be -47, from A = 3.732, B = 3.509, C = 3.809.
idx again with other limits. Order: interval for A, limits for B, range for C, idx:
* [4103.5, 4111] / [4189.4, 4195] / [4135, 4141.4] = 4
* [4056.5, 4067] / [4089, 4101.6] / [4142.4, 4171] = 18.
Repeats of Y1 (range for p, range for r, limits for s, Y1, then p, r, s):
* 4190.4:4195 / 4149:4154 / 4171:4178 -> -1.1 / 0.012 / 0.005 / -0.009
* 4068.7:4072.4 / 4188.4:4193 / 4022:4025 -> 2.2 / 0.005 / 0.010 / 0.015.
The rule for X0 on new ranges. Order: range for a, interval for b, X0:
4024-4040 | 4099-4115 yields 27.6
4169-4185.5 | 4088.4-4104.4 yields 26.6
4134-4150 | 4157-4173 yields 26.3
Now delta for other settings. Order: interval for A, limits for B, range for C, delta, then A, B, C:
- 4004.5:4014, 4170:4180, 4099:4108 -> -0.1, 0.24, -0.122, 0.0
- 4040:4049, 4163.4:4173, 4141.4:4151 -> 0.0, 0.04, -0.080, 0.0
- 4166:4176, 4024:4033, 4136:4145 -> 0.4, -0.45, -0.104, -0.2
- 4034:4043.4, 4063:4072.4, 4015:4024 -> 0.2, -0.33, 0.161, 0.1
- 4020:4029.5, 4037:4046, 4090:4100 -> 0.3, -0.06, -0.073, 0.2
